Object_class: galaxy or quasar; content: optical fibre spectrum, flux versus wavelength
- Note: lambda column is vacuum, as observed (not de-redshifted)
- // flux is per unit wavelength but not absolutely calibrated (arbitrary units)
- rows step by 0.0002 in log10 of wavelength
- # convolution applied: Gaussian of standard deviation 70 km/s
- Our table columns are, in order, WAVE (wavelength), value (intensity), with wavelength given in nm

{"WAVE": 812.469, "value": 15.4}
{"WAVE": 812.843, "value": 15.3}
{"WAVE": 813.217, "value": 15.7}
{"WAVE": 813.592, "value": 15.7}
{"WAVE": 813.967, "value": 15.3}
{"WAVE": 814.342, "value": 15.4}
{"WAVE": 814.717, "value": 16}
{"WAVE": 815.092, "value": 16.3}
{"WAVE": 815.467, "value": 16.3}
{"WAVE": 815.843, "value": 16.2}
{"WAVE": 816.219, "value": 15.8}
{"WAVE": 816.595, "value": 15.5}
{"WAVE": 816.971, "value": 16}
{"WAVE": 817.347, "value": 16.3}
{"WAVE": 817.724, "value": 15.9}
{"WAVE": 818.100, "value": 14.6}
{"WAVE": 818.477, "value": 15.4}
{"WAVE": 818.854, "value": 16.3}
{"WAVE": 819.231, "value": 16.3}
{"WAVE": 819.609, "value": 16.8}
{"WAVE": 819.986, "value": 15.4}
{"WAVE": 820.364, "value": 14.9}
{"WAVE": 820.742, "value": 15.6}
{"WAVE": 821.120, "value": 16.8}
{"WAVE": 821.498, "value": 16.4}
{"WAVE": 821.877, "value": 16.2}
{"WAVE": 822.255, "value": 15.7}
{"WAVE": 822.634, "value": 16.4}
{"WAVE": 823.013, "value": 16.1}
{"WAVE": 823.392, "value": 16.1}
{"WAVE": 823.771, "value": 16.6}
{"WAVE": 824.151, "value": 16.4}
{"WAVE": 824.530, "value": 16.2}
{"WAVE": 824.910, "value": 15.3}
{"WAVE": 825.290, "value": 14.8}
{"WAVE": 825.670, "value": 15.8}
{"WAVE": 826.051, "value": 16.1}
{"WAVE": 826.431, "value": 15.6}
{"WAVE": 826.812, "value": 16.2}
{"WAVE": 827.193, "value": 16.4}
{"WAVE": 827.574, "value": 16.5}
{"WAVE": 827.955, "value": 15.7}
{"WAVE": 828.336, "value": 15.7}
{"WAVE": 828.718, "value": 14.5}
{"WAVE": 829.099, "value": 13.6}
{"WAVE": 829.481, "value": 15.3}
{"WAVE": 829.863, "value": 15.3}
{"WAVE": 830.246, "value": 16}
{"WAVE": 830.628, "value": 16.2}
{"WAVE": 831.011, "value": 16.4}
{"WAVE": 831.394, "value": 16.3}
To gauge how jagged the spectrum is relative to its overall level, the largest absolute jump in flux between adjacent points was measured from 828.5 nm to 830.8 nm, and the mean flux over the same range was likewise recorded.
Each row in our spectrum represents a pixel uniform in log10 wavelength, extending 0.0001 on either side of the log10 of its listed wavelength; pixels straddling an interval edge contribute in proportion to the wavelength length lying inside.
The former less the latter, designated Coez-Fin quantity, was -13.4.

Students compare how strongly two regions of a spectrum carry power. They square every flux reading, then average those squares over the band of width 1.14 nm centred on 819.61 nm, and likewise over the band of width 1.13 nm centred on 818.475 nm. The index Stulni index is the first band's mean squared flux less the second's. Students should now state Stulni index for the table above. 23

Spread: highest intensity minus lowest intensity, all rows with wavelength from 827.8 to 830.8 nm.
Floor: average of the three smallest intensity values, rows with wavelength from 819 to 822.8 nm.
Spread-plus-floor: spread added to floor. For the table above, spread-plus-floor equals 17.9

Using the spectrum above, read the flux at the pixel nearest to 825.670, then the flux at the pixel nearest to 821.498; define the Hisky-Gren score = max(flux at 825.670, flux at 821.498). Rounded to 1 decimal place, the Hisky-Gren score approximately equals 16.4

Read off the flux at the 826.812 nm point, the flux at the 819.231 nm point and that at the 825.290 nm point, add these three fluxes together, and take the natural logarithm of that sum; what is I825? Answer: 3.86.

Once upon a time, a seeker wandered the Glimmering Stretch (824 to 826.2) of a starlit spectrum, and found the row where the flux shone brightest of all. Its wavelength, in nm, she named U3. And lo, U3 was 824.151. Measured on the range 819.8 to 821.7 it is 821.120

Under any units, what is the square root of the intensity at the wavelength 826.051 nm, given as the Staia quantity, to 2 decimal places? 4.01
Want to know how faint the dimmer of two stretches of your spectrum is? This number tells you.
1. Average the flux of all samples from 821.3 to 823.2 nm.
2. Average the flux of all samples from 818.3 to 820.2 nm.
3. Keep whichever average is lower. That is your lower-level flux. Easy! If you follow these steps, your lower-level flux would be 16.0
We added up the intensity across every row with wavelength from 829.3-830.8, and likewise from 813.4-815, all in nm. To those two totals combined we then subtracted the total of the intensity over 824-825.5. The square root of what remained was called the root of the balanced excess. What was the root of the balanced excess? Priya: 7.91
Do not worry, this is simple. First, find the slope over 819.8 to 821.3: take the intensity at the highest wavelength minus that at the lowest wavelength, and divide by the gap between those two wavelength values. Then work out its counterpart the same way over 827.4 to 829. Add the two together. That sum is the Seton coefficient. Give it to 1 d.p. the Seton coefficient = -0.5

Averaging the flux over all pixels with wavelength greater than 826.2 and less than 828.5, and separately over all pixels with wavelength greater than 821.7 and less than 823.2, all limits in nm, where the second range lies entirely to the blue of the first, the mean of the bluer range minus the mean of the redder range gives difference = 0.08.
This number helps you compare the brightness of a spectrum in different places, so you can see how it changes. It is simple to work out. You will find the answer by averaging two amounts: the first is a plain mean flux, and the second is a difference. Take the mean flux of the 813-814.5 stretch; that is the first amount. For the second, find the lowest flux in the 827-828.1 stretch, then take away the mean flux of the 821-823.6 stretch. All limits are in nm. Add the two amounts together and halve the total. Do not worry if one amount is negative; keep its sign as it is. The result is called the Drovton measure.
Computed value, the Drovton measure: 7.49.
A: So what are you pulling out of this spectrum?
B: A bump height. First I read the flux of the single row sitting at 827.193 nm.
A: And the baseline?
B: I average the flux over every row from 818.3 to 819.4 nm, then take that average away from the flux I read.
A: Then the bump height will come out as 0.40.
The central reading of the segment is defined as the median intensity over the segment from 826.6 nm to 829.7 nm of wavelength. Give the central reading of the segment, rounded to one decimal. 15.7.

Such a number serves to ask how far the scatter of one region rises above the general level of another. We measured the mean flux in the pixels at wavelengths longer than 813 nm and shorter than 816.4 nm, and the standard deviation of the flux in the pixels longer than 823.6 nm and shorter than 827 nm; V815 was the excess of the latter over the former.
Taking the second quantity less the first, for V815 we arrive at -15.3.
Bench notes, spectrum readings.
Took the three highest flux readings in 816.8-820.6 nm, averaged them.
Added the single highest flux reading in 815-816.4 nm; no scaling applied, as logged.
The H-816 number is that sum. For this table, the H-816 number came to 32.8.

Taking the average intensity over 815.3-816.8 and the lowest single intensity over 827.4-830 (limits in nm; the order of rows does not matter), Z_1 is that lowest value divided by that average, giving 0.85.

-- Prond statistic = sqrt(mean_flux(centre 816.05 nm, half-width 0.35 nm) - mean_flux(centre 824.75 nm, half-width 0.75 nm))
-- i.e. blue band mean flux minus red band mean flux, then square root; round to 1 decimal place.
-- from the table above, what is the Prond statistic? 0.6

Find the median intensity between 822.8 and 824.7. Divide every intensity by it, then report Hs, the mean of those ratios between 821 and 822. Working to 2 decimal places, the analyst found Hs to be 1.02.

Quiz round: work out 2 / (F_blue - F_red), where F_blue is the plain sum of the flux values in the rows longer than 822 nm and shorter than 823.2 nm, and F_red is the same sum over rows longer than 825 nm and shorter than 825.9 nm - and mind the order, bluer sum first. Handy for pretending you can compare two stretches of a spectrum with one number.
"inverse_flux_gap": 0.11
